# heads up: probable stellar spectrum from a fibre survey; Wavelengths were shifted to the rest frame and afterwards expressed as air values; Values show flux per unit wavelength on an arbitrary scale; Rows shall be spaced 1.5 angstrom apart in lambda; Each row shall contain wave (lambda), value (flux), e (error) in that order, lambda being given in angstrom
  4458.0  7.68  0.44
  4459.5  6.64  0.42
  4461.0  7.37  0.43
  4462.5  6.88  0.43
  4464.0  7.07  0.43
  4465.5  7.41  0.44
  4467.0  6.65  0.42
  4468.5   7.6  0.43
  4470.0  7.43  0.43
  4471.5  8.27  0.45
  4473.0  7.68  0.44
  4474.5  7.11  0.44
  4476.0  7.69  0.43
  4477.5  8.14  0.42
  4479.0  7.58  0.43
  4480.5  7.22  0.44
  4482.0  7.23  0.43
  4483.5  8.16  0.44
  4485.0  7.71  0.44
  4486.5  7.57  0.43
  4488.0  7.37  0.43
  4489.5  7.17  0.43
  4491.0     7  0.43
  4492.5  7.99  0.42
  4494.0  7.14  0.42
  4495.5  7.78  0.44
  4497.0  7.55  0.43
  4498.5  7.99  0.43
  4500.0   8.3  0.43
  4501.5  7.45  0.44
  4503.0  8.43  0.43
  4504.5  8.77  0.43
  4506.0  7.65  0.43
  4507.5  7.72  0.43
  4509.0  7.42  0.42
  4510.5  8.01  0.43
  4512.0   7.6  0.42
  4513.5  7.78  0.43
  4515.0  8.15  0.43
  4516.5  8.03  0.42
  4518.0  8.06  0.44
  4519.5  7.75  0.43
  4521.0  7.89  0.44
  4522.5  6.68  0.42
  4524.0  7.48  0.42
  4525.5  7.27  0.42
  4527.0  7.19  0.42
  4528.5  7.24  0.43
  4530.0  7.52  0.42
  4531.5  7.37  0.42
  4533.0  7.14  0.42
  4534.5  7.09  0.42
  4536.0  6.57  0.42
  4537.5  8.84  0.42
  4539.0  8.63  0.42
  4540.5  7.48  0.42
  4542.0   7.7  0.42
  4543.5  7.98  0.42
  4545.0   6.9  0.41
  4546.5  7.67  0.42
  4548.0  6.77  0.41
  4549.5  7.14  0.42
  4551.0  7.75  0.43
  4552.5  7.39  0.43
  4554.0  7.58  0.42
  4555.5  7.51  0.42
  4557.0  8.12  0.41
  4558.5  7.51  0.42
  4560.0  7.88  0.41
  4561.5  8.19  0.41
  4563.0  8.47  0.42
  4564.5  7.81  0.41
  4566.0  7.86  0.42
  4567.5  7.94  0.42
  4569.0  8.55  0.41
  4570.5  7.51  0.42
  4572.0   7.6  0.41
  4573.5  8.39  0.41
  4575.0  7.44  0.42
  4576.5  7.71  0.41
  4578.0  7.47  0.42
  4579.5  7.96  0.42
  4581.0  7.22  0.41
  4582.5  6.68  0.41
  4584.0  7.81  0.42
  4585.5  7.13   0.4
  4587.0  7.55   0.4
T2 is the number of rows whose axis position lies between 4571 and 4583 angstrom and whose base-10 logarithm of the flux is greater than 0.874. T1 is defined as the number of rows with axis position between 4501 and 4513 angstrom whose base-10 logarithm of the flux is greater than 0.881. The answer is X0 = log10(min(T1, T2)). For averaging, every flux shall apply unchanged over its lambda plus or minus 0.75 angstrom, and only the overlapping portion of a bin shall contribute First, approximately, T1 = 5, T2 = 4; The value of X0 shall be 0.60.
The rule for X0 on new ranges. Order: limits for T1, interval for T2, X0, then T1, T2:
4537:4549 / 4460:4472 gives 0.30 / 5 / 2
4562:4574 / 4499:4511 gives 0.78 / 6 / 6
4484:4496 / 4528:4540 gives 0.48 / 3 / 3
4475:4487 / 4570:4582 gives 0.60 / 4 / 5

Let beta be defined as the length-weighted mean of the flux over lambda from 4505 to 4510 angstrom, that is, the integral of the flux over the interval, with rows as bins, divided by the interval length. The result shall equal 7.68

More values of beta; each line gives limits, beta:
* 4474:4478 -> 7.65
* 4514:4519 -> 8.05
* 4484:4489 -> 7.56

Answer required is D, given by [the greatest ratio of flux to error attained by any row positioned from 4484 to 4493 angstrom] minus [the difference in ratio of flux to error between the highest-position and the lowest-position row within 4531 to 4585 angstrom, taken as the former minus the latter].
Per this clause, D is 18.0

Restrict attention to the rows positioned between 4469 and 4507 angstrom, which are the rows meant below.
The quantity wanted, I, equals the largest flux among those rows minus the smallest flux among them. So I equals 1.8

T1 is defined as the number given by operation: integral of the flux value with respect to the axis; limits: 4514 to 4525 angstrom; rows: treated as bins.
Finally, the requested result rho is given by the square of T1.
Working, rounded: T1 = 85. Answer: 7195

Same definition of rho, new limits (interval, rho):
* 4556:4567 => 7678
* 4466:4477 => 6812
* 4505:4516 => 7344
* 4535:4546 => 7198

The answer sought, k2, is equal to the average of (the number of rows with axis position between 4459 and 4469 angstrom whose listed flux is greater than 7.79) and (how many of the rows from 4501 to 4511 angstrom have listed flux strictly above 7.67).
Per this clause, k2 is 2.0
